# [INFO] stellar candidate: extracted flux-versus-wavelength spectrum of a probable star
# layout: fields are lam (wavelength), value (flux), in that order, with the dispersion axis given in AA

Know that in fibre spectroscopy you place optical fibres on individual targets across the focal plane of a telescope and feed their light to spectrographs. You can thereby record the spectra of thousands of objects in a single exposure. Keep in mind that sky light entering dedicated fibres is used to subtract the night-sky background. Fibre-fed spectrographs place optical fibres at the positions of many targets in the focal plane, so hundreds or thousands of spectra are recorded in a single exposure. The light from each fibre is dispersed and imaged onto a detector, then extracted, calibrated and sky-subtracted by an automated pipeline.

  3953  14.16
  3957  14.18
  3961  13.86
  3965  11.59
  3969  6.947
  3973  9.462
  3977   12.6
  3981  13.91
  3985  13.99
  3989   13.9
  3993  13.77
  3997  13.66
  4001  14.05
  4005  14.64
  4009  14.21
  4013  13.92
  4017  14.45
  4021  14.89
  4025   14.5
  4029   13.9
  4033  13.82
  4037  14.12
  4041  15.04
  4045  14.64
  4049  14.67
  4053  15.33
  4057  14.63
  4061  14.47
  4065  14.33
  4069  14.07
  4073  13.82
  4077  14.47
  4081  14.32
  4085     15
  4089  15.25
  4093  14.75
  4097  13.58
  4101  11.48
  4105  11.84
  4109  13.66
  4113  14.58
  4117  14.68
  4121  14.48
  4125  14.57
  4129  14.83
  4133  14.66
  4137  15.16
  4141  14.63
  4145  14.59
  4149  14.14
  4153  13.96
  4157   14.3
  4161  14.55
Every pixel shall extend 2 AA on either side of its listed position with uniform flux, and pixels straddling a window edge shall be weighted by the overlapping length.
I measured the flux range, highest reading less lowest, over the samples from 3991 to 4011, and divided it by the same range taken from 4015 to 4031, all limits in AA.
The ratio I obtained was 1.0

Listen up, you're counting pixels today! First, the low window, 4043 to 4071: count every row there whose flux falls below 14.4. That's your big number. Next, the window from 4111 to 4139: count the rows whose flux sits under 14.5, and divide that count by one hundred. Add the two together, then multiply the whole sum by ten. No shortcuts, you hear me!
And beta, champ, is 20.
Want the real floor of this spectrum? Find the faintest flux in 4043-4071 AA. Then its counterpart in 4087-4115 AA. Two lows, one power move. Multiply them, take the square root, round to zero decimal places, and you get 13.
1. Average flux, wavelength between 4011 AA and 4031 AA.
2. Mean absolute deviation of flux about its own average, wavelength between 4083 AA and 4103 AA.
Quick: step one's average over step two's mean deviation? 12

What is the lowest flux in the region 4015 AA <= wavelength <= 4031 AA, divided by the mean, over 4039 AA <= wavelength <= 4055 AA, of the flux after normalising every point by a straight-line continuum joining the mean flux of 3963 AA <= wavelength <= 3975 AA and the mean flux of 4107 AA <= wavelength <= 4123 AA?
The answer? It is 11.2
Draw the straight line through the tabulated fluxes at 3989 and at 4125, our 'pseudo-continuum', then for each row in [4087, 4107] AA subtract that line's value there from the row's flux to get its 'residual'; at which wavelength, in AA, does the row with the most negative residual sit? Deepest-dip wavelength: 4101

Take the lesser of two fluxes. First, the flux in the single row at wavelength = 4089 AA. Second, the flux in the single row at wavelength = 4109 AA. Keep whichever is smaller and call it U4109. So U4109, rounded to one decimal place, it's 13.7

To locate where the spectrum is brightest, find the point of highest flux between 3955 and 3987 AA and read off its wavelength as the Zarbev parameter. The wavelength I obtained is 3957 AA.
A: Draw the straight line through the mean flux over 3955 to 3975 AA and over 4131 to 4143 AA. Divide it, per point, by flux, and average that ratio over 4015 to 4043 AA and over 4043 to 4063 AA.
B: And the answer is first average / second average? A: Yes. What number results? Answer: 0.99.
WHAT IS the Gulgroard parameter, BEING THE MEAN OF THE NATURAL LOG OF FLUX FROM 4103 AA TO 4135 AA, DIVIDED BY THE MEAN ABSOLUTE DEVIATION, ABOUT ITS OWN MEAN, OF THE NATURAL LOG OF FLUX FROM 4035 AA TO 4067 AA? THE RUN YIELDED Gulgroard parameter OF 145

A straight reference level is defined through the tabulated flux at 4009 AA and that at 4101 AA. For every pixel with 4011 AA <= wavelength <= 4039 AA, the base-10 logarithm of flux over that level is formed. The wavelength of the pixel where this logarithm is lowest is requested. 4013 AA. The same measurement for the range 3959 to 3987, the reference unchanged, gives 3969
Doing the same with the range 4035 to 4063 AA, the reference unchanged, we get 4037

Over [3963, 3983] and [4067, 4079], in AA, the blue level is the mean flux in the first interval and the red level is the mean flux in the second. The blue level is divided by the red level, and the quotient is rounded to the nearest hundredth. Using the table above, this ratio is 0.77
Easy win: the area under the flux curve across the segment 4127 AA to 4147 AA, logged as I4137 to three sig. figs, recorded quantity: 295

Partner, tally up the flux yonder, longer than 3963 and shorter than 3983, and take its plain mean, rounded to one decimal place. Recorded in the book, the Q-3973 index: 10.9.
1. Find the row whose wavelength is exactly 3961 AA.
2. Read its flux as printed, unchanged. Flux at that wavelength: 13.86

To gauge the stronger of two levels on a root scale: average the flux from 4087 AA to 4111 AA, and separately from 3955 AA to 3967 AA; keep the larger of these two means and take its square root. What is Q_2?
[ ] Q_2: 3.66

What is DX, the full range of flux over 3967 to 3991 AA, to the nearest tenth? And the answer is 7.0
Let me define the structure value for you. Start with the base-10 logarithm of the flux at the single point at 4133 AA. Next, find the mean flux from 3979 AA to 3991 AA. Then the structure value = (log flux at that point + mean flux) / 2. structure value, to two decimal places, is 7.55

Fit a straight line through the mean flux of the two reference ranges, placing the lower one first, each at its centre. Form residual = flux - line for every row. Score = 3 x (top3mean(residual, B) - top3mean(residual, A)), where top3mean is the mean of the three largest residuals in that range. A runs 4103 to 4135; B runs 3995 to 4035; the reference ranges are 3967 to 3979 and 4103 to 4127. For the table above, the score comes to 10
